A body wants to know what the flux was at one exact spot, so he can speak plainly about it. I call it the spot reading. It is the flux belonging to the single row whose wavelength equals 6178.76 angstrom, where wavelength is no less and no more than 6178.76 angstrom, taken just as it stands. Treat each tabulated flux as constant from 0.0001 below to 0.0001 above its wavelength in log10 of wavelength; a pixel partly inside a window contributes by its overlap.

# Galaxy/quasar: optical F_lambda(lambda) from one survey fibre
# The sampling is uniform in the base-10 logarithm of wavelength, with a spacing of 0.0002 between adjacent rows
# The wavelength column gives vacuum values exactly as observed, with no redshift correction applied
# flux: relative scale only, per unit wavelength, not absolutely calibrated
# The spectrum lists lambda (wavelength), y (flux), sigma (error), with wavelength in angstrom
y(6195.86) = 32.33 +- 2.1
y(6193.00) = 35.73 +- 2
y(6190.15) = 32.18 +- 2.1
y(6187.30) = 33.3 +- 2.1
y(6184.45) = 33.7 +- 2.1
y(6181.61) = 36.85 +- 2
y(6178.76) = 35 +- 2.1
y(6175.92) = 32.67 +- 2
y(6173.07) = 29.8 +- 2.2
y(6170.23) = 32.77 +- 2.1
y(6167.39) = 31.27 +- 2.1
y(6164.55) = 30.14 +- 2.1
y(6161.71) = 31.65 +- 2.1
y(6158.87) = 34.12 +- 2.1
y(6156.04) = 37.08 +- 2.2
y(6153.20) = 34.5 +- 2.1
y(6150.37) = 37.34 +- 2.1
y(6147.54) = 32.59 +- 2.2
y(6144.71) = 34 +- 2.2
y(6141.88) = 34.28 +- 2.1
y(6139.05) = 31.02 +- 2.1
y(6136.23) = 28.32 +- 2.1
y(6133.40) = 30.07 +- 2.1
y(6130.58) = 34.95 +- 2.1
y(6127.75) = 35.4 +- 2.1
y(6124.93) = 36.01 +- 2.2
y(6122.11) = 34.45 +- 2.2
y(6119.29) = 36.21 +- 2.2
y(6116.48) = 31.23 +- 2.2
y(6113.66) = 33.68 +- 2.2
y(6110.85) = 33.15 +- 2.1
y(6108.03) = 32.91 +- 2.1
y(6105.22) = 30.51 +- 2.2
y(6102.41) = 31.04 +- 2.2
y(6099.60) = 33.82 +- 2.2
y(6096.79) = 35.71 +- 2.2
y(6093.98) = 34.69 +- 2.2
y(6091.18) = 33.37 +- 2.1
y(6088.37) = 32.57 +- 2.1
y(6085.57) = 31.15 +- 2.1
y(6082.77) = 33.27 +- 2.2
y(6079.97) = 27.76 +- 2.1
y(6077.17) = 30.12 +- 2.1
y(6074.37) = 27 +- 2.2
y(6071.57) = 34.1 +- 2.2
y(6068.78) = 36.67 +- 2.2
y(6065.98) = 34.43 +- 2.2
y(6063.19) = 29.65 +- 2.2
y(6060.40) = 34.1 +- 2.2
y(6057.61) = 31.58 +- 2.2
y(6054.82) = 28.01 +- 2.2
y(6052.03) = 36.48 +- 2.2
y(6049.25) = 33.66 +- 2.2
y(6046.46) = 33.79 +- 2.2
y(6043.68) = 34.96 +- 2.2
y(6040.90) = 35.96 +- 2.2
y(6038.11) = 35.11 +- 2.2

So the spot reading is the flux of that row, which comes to 35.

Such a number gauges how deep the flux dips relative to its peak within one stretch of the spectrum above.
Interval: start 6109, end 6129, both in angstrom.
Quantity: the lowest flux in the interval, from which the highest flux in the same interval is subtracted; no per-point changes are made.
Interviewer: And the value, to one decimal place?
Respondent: -5.0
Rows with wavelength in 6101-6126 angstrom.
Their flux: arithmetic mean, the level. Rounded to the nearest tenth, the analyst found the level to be 33.2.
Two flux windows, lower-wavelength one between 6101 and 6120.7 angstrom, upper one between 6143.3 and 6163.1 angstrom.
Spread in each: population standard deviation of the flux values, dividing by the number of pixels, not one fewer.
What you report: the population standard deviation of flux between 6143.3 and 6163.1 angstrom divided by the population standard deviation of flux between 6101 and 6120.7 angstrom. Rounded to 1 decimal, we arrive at 1.1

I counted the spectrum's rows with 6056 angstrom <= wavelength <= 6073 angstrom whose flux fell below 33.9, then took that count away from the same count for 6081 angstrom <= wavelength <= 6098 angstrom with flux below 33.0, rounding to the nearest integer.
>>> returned 0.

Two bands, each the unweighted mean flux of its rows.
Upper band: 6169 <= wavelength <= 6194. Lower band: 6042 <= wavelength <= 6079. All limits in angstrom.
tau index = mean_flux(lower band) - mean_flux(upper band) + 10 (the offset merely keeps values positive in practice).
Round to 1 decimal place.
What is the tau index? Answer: 9.1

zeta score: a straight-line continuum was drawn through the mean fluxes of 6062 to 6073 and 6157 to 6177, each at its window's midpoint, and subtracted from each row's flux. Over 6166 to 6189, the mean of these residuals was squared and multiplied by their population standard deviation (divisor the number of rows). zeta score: 5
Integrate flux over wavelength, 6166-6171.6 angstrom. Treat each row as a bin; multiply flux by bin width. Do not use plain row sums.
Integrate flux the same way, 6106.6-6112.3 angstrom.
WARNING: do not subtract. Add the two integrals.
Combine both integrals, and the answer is 368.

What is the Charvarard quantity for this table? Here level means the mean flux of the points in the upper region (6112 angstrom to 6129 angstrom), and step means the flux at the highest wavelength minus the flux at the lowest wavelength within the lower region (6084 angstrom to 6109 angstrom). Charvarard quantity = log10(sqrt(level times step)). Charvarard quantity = 0.89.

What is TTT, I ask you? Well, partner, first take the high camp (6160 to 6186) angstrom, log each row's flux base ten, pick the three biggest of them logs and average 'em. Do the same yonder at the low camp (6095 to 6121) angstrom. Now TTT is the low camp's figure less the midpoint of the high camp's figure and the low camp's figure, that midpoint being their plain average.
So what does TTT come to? 0.000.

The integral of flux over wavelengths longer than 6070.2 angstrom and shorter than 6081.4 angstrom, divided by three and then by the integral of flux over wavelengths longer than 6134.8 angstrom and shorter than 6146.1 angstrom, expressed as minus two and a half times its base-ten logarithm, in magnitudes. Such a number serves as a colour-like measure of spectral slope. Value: 1.3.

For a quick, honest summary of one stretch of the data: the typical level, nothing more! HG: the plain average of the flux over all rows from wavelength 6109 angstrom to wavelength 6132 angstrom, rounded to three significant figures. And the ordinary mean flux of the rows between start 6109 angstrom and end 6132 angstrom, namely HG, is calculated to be 34.4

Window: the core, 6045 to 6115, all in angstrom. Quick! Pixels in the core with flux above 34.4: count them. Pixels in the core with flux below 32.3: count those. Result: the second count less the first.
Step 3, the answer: 4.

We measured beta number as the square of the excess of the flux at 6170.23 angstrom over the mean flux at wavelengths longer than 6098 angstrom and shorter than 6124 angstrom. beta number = 0.1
